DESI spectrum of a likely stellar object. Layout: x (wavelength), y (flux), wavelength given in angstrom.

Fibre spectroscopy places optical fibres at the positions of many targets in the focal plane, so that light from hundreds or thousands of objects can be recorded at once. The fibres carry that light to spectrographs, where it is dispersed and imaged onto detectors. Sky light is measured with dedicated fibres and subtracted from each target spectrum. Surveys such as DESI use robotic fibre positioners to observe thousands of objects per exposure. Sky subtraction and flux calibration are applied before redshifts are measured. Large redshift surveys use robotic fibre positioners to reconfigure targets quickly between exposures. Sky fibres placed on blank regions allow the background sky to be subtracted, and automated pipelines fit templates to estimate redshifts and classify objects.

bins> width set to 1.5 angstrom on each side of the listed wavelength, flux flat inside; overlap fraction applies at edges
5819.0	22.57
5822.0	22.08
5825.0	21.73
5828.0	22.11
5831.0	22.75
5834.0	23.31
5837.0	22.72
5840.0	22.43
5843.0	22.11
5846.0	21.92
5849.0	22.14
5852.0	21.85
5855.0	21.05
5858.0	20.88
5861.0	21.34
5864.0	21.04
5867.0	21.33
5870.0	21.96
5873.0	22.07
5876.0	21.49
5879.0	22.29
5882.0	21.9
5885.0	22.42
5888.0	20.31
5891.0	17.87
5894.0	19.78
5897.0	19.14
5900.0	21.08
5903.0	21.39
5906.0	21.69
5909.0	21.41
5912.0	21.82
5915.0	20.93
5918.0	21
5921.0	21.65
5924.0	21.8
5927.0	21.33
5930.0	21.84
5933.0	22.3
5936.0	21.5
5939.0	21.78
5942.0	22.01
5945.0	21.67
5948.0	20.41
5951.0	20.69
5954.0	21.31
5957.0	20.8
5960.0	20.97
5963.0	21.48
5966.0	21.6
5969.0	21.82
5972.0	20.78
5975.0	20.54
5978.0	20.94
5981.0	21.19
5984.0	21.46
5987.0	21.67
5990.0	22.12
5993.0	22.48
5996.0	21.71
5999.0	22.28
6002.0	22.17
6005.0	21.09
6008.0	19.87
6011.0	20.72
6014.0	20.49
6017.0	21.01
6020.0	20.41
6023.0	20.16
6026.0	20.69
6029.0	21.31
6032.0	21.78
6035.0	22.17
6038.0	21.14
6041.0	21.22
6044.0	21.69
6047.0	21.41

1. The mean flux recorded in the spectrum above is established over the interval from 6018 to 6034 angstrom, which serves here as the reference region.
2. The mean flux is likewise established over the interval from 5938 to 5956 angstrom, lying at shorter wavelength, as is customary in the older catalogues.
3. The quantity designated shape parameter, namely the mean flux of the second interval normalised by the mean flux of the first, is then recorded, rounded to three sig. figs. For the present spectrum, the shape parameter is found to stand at 1.02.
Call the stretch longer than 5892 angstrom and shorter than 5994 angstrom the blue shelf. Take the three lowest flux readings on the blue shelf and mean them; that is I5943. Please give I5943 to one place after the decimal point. 19.8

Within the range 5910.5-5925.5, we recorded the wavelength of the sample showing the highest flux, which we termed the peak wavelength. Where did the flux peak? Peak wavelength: 5912.0 angstrom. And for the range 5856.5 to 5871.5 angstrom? 5870.0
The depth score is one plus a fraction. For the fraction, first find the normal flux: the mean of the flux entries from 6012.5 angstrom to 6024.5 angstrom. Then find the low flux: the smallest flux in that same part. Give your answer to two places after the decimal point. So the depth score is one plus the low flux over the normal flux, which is 1.98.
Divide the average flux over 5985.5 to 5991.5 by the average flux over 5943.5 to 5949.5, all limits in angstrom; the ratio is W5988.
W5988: 1.04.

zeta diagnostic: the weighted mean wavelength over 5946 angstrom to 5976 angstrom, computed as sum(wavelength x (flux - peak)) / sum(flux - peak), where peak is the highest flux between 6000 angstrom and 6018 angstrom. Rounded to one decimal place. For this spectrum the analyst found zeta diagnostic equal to 5960.5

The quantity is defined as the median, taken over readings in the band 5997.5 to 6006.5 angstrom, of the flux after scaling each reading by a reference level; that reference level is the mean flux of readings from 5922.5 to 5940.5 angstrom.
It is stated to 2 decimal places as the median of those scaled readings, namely 1.02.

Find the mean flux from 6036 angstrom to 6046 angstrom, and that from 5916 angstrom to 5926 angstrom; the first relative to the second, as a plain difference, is -0.1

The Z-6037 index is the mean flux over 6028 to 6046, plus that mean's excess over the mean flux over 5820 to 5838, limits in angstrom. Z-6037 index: 20.7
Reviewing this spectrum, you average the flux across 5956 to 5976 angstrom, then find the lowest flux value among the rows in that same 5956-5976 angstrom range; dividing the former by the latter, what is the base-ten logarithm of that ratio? 0.013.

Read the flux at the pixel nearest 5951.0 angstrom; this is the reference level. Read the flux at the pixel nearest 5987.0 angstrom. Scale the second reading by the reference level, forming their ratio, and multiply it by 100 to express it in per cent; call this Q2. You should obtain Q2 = 105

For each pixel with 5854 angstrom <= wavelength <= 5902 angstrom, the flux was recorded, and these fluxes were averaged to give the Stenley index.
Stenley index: 21.0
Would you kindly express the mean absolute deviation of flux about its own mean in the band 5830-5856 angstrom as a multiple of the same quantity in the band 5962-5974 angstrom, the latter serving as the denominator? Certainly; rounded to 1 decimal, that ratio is 1.5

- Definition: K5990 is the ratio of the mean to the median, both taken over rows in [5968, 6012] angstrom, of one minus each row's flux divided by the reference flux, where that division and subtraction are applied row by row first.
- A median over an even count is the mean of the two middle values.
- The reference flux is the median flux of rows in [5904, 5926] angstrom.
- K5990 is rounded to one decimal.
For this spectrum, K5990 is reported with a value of 1.4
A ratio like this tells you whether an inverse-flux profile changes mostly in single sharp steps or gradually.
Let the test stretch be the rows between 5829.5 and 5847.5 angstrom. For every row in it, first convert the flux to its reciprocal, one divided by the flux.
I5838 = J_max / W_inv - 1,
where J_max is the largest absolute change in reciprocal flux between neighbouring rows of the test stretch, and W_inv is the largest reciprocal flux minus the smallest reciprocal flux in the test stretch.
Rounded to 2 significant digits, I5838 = -0.59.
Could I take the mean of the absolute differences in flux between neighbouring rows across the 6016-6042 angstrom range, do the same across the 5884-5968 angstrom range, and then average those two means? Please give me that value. 0.594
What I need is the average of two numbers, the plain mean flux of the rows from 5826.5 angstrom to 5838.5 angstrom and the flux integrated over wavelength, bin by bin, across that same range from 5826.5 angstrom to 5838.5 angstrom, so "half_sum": 147.7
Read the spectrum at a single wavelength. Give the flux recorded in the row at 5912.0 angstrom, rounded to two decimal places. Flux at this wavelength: 21.82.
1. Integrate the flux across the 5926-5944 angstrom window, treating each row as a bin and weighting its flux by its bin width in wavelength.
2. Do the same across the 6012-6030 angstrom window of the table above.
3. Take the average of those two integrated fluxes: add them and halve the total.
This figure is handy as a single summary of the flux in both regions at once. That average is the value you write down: 382.2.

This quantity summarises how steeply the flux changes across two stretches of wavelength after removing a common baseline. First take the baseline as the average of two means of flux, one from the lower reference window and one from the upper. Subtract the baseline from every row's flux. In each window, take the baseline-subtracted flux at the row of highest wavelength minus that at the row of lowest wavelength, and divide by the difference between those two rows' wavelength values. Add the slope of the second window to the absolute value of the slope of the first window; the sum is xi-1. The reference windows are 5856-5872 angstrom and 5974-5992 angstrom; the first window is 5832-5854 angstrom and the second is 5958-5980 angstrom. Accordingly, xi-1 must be 0.079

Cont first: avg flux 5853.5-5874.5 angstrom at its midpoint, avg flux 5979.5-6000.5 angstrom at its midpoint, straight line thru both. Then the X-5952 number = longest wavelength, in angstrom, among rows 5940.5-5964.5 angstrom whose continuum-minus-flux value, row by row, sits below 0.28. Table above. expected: 5963.0 angstrom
